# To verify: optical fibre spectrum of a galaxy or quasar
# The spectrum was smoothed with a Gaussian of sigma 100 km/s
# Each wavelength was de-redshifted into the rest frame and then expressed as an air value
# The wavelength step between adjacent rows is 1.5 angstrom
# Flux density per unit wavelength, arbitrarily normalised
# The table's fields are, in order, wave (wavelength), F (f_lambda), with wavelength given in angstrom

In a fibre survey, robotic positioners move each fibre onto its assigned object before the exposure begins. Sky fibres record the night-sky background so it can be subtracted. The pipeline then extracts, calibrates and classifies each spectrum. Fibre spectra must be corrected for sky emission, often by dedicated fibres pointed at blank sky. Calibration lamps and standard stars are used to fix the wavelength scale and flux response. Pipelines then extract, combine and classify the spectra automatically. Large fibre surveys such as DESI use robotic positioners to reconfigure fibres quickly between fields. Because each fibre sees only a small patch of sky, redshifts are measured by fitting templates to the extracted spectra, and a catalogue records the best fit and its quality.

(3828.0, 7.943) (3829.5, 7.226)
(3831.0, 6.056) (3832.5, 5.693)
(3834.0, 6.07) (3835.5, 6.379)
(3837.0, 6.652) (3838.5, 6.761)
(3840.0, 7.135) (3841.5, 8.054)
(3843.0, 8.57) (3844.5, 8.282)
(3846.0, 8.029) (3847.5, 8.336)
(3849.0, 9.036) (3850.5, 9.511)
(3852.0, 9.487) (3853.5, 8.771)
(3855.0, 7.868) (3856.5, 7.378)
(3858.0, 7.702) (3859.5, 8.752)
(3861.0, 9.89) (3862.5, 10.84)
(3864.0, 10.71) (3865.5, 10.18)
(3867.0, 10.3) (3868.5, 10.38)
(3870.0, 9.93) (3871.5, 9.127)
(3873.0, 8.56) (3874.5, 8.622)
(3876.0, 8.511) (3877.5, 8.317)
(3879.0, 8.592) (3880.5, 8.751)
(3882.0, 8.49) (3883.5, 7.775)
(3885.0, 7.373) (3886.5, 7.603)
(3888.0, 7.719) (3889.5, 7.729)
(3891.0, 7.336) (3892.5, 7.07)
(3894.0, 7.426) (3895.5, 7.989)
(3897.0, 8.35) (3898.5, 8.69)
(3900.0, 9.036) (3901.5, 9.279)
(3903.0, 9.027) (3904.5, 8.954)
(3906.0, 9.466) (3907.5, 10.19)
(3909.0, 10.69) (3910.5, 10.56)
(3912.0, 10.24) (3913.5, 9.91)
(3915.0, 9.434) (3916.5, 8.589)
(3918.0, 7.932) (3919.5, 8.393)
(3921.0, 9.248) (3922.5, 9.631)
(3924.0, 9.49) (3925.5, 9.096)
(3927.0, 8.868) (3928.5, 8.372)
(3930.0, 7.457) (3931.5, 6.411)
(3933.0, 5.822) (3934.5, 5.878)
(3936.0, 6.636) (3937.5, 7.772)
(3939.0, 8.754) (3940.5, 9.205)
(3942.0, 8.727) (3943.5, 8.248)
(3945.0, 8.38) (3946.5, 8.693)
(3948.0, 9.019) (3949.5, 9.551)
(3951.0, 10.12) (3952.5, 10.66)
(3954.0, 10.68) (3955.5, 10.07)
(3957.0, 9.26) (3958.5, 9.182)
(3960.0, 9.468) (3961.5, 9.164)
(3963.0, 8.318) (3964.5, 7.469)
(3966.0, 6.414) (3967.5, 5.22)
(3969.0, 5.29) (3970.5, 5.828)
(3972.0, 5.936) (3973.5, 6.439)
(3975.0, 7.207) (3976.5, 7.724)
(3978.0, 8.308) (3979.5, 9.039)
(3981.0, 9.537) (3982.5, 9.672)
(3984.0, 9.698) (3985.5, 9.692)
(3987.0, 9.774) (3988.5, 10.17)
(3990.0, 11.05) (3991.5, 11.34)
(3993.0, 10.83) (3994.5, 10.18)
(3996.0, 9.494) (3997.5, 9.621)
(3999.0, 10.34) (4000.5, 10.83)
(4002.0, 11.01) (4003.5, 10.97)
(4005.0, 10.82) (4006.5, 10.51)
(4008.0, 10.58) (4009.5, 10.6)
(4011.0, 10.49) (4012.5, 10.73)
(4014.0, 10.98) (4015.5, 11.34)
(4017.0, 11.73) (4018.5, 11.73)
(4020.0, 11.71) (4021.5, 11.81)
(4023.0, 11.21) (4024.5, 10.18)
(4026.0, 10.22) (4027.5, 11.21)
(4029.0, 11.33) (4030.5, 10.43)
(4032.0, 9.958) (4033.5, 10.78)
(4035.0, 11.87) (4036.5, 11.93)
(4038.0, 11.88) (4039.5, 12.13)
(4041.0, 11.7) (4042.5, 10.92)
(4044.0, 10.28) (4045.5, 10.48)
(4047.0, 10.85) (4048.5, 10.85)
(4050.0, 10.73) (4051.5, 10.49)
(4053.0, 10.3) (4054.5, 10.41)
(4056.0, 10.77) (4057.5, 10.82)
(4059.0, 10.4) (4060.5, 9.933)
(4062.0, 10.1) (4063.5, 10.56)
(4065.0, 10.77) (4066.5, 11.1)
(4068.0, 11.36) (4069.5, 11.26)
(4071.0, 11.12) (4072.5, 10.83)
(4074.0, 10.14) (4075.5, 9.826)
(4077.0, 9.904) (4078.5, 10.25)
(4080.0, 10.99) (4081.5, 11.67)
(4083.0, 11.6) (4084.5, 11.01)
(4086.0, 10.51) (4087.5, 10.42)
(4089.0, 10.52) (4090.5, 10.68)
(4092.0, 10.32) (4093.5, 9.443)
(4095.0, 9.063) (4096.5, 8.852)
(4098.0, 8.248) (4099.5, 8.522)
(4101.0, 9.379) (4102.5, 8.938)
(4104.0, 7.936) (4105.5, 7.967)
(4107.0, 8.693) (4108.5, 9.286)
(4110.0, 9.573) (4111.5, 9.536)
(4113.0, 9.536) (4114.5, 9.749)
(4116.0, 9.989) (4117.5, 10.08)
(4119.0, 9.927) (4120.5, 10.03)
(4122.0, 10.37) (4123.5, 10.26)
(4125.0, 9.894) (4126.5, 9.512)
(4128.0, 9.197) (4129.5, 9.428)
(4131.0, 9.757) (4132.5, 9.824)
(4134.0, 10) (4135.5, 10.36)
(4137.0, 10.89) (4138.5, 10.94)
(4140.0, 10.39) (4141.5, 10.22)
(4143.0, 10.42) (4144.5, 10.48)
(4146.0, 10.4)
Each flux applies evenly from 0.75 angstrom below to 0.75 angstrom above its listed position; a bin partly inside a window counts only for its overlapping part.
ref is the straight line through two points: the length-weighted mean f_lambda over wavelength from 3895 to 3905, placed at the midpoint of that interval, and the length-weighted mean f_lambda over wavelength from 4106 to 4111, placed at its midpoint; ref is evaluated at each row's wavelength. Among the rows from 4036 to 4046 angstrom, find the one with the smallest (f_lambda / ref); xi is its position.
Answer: 4044.0 angstrom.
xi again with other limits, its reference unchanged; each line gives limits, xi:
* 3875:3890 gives 3885.0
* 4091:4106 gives 4104.0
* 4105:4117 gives 4105.5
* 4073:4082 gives 4075.5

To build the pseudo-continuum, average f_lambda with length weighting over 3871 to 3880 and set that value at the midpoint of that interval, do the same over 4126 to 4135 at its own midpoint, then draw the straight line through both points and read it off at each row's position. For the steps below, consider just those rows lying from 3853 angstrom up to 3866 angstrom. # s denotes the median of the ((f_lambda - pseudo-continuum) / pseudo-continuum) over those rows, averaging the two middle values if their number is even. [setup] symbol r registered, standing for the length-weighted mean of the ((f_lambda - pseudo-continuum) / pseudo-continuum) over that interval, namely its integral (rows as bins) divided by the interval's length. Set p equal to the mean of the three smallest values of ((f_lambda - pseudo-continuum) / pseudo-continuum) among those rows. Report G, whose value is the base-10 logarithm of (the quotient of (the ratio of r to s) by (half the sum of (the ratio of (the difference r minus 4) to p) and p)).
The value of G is -0.9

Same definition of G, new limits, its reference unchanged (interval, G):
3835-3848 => -0.7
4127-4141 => -1.9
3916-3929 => -1.4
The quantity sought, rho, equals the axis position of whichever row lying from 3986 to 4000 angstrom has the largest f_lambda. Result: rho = 3991.5 angstrom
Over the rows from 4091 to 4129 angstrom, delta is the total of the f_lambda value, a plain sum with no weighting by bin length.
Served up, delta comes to 234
